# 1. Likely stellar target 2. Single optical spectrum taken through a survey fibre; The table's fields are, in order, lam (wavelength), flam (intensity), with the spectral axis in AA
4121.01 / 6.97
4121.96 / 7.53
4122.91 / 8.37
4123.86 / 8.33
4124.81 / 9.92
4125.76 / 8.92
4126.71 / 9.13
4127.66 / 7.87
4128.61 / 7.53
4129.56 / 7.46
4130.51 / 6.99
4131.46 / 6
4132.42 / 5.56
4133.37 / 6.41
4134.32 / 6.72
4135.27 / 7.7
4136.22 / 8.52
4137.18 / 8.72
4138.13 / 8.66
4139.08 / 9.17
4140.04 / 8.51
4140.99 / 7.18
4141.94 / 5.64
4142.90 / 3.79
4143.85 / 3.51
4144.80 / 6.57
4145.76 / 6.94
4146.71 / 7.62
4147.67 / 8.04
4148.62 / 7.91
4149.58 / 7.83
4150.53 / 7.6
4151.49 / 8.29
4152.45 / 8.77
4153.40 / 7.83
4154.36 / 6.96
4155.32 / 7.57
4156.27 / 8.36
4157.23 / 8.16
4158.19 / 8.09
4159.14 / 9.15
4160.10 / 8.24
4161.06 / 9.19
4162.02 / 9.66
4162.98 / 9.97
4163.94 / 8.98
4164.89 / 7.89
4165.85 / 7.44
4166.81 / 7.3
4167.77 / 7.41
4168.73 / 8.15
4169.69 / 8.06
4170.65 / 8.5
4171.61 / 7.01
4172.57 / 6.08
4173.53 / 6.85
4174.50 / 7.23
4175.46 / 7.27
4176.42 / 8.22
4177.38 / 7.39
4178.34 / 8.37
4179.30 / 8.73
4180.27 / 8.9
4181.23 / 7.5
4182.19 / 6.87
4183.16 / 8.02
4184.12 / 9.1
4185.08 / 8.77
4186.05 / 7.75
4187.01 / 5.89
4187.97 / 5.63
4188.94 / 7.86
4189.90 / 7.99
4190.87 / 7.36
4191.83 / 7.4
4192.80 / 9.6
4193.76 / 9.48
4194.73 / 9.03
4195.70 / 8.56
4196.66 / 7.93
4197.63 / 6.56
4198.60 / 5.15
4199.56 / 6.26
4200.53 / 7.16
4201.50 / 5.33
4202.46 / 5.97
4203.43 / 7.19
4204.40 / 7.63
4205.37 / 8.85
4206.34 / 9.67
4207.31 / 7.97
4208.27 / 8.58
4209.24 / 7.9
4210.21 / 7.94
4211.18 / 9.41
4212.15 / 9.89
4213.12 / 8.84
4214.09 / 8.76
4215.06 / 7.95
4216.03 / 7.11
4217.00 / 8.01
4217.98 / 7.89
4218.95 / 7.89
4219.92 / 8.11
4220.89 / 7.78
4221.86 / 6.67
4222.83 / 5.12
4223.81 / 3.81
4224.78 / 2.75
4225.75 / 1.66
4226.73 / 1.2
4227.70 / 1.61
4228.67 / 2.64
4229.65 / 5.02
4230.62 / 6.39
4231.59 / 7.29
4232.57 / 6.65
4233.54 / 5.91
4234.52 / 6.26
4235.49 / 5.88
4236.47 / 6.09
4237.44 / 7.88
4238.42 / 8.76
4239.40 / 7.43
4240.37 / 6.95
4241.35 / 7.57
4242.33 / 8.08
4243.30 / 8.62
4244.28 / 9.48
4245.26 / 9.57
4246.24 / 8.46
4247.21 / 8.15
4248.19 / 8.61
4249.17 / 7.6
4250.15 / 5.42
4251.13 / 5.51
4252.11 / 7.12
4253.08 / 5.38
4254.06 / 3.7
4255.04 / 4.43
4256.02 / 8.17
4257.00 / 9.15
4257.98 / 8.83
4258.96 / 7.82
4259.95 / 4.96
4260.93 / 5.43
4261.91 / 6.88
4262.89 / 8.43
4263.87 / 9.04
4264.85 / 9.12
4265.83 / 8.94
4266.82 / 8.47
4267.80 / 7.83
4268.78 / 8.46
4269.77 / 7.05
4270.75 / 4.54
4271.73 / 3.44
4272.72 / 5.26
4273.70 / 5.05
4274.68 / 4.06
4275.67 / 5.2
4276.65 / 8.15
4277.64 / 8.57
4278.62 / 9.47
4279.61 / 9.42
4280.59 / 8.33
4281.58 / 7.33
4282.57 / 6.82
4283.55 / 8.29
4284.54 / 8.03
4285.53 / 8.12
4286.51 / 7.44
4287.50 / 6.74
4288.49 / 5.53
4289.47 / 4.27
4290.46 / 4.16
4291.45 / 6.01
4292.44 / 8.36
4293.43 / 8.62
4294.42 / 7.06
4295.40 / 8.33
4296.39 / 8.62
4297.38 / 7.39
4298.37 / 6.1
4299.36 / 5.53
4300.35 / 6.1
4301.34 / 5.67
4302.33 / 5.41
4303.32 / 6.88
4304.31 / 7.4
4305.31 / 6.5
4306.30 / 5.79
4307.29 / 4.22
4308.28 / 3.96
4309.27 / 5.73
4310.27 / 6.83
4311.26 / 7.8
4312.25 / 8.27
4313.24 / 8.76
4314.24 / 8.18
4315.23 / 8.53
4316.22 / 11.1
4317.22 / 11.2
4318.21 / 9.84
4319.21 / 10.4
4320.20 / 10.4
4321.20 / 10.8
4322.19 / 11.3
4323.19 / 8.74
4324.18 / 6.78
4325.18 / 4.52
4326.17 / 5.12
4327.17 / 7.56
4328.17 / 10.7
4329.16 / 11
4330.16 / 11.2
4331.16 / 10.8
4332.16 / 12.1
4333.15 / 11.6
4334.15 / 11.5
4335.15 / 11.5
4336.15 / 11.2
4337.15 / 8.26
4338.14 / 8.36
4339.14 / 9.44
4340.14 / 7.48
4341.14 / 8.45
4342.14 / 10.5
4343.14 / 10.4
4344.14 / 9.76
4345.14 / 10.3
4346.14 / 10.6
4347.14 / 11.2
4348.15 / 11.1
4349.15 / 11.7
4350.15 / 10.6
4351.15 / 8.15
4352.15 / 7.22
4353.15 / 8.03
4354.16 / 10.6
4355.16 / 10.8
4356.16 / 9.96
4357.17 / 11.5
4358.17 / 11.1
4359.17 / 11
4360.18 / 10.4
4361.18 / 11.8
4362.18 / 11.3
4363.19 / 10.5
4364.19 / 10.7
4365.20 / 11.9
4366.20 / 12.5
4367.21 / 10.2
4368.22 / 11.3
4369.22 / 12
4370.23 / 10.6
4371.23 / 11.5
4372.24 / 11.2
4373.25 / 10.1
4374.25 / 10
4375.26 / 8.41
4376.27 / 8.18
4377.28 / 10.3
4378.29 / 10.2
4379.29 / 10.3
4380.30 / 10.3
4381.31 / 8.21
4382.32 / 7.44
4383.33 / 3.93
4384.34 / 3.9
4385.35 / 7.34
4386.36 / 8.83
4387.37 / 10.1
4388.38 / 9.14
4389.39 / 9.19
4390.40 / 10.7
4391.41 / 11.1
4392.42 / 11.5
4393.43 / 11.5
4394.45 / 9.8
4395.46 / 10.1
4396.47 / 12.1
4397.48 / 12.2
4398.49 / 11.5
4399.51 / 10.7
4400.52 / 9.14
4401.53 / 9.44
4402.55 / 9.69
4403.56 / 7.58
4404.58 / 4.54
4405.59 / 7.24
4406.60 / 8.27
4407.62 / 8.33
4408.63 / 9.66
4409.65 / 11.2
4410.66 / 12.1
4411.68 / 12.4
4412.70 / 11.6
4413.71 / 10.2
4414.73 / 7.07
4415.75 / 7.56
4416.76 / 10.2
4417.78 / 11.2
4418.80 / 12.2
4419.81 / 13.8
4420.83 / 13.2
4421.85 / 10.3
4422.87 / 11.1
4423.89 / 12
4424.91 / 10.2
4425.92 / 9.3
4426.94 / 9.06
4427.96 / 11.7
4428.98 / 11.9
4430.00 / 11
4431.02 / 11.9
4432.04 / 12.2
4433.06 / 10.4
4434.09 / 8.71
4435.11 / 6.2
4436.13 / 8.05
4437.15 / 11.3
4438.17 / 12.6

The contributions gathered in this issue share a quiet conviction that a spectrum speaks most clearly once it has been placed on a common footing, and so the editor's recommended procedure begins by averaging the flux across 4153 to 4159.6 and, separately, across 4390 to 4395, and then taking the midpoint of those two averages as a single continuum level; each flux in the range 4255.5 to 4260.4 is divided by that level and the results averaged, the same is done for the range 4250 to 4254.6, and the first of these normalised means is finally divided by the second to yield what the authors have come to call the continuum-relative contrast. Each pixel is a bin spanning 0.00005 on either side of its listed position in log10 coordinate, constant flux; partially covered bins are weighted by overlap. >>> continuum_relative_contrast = 1.43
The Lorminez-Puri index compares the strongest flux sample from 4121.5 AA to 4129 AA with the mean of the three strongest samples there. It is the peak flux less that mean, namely 0.60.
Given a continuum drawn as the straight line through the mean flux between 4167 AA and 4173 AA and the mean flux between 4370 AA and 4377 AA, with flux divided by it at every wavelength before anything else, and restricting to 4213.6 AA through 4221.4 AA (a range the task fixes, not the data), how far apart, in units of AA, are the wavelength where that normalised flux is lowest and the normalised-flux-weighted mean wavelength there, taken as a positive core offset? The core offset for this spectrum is 1.4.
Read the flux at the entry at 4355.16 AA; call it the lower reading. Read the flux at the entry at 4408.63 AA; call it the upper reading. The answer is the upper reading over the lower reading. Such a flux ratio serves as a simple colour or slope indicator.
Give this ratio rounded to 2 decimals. 0.89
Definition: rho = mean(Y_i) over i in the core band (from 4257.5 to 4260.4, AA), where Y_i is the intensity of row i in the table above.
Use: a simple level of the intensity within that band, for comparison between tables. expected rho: 7.2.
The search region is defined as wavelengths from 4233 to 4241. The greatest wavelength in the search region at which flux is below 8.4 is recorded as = 4240.37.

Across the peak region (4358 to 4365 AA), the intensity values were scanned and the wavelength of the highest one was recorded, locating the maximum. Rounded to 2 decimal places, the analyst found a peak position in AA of 4361.18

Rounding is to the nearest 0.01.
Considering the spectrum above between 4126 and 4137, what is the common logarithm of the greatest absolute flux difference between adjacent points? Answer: 0.10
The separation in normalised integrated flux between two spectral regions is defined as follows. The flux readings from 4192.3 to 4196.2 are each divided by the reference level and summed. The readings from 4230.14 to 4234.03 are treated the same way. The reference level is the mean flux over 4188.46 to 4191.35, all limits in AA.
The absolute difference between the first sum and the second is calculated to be 1.3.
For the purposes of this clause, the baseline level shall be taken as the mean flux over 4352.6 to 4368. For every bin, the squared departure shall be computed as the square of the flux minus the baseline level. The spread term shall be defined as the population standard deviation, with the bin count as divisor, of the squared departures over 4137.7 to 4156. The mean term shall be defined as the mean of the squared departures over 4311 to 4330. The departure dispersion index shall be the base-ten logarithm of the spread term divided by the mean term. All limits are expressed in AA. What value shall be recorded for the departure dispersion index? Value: 0.3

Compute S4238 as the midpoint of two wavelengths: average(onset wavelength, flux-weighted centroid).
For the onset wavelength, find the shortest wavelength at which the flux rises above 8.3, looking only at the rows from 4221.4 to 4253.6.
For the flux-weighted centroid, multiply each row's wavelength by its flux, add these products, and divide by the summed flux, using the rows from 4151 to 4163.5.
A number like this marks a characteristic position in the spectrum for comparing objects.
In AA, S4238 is 4197.9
